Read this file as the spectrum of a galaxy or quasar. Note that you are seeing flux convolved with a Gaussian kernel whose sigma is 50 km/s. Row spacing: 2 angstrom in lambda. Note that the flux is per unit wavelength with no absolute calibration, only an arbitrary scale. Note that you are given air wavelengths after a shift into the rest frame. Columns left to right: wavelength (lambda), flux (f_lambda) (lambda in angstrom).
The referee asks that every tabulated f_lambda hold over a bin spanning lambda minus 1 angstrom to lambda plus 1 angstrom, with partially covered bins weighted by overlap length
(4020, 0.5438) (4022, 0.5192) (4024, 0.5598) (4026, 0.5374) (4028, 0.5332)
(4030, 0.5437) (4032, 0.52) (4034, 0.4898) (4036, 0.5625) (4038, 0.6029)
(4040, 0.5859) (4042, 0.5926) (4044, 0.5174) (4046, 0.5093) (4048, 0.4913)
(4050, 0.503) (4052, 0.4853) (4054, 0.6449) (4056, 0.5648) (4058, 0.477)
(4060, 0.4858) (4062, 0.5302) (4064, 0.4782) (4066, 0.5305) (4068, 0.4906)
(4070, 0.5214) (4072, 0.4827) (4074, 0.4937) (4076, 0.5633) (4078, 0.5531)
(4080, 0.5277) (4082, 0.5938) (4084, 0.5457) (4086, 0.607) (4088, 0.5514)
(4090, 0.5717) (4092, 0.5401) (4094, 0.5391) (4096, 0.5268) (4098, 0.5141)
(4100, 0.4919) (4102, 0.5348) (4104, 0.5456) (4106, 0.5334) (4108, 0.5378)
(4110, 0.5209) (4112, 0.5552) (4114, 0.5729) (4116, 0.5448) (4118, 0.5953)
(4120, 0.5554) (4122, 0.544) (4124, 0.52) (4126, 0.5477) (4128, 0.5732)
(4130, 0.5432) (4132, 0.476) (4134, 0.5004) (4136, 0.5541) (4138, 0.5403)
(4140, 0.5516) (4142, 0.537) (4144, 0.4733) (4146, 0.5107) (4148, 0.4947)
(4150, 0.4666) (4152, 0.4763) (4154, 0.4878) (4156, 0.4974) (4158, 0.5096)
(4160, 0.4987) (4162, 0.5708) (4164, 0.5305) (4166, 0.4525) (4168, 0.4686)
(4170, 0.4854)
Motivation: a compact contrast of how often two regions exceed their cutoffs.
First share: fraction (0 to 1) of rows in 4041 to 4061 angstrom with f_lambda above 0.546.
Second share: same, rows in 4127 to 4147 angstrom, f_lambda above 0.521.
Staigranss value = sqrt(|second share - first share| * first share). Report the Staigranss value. 0.30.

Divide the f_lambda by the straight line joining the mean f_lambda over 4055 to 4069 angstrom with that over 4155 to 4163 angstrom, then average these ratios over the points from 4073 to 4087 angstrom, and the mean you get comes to 1.09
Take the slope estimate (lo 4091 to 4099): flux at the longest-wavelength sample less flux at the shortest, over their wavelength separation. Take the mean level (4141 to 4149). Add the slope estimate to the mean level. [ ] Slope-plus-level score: 0.500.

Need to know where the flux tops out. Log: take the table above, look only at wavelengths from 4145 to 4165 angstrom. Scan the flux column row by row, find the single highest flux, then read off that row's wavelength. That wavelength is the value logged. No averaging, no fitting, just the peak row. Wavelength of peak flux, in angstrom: 4162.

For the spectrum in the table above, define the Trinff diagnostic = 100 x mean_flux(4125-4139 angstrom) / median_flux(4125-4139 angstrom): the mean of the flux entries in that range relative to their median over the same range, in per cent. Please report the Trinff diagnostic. 98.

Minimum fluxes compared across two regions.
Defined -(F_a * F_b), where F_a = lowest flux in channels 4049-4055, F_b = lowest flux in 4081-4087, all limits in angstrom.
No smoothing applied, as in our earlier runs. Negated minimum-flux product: -0.265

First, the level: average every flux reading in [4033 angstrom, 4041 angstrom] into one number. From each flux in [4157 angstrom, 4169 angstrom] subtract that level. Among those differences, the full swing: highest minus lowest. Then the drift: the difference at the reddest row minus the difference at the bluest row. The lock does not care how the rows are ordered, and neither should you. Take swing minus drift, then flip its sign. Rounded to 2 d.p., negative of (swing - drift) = -0.16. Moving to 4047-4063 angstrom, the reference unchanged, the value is -0.13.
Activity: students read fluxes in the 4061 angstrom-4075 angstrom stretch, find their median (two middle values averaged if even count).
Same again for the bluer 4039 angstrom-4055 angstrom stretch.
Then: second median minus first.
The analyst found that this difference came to 0.020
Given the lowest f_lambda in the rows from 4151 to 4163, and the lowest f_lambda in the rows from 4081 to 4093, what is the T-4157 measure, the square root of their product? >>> 0.507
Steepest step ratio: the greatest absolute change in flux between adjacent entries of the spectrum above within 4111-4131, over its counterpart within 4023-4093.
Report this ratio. 0.32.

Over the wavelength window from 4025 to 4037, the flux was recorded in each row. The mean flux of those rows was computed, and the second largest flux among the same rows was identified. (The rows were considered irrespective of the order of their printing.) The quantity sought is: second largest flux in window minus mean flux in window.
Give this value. 0.013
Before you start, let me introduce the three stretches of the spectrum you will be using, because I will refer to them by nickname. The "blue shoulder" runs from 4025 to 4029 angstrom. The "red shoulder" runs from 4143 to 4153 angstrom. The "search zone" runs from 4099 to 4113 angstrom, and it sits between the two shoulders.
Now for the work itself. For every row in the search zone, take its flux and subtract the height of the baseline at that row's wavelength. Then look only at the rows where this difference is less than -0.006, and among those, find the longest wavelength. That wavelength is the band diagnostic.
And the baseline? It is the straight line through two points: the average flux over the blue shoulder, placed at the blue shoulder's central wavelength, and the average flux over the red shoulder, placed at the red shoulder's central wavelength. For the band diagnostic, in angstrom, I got 4100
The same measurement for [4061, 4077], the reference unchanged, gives 4074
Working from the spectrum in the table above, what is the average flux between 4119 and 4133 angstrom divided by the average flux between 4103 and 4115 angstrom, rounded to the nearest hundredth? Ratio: 0.99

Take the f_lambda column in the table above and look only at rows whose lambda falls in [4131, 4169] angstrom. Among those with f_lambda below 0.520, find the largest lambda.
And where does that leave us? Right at 4168 angstrom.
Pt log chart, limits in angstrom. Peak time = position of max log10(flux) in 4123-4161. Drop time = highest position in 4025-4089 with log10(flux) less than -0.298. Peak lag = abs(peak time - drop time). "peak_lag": 54 angstrom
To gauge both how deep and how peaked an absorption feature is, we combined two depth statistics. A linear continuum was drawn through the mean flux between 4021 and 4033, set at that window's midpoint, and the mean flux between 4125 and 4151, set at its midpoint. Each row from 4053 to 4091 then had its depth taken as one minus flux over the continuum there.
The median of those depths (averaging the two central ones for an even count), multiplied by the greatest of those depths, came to 0.0000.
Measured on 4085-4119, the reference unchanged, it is -0.0016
